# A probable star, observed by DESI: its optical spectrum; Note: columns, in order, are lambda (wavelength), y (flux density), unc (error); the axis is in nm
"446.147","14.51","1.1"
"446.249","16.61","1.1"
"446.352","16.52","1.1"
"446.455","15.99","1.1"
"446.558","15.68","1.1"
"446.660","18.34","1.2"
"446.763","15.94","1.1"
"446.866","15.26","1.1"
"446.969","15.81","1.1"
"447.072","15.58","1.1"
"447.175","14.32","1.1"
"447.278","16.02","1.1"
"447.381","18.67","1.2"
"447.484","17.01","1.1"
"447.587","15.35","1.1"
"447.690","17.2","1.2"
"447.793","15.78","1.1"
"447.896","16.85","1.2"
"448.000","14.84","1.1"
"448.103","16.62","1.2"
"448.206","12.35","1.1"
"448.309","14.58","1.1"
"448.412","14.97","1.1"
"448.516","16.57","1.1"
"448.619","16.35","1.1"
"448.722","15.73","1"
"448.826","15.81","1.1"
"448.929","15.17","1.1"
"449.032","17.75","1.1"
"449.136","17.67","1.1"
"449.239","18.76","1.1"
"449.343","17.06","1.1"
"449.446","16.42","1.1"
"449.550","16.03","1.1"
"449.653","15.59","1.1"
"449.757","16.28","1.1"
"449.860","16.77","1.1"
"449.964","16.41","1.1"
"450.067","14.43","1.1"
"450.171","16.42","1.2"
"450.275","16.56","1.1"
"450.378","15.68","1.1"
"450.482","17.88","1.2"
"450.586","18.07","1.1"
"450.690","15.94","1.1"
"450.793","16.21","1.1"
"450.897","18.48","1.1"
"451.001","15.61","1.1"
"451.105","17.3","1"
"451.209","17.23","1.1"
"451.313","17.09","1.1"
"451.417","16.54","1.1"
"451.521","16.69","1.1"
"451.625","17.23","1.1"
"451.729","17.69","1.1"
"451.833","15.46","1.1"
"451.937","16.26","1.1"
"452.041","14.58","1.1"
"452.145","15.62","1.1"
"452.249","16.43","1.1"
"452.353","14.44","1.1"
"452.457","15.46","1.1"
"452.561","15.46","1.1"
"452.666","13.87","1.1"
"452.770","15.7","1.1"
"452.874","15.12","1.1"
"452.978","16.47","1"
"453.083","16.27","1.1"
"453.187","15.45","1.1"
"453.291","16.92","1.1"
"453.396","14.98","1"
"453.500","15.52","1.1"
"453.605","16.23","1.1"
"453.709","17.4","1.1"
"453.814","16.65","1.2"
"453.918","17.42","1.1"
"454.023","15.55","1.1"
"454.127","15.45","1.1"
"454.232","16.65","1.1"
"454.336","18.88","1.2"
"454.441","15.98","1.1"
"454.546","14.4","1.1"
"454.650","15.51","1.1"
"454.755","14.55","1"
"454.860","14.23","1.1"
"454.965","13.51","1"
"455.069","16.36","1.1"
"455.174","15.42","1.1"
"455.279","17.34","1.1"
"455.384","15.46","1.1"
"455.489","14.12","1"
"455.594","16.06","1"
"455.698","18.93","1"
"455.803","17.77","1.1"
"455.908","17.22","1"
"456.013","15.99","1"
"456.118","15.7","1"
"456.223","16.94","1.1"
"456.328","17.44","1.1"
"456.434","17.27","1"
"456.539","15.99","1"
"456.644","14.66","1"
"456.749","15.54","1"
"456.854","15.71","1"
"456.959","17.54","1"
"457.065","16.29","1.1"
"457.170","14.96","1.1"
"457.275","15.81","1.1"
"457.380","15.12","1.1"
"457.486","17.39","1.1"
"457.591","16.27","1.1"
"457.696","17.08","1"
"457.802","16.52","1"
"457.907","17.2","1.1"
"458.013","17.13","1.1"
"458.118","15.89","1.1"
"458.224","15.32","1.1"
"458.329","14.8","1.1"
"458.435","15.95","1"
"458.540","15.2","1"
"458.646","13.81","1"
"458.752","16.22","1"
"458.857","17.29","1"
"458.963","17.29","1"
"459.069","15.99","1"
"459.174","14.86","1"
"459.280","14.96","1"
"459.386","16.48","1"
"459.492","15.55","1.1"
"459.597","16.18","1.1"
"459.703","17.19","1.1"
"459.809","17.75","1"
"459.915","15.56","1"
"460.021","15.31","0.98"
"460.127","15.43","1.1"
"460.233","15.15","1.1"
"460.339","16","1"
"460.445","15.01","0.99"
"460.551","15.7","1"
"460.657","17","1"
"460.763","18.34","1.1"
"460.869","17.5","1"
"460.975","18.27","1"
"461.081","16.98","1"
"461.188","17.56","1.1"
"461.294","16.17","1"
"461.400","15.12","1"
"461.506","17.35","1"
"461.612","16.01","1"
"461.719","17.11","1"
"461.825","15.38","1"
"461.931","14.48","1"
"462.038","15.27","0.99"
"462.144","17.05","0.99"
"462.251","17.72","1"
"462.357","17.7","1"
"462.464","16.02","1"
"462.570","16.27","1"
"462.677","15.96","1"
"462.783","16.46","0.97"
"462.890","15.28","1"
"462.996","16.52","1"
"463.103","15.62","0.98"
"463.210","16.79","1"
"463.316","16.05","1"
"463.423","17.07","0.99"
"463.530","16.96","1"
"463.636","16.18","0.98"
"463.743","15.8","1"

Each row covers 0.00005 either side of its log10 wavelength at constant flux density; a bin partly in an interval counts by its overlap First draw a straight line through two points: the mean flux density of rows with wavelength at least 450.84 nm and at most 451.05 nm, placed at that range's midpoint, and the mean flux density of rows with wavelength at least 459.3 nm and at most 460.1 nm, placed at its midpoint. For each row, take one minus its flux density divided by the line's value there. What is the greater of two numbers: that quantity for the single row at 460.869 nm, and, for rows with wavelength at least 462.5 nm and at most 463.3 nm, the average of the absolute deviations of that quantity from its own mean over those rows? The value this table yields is 0.03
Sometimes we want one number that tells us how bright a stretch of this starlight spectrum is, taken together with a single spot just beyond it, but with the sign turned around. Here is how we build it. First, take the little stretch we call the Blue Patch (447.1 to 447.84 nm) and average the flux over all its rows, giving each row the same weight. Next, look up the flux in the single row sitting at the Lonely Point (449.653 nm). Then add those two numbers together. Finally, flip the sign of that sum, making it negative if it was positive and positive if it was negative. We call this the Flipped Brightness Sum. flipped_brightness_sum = -31.9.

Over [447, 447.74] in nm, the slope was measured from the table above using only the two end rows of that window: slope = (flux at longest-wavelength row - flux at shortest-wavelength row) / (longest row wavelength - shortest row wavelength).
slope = 2.6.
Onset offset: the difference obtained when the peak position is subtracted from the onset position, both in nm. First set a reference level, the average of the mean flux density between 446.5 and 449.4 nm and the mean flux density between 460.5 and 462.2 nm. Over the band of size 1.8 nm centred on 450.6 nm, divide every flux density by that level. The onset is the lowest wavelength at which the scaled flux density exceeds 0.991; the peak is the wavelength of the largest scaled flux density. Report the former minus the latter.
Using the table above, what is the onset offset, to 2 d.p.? -1.14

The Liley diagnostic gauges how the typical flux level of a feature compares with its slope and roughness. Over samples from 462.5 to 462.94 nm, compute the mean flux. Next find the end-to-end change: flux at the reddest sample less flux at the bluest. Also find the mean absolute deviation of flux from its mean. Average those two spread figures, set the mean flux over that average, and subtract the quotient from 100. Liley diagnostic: 152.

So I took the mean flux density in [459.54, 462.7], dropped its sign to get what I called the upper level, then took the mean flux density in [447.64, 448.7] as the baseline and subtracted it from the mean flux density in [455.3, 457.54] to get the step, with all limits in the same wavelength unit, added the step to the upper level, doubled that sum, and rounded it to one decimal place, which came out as 34.2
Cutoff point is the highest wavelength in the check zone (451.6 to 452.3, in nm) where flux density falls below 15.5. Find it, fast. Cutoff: 452.041 nm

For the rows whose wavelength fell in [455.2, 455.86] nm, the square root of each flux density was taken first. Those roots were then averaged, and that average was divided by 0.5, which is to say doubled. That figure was 8.14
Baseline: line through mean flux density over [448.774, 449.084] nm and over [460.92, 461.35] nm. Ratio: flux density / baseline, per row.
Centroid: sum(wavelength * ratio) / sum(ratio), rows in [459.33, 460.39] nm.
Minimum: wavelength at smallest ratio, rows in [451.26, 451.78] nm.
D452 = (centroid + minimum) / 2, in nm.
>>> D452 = 455.64 nm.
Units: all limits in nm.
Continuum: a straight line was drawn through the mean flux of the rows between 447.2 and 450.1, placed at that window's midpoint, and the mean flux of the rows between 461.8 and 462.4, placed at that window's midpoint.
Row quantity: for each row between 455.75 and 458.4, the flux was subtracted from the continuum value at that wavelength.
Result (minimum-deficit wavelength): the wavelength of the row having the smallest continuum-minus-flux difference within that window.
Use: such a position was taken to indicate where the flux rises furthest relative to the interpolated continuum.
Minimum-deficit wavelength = 455.803 nm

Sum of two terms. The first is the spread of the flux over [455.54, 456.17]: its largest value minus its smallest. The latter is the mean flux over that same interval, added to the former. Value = 20.2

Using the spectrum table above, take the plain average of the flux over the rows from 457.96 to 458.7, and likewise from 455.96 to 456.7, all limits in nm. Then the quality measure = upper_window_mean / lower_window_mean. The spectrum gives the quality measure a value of 0.948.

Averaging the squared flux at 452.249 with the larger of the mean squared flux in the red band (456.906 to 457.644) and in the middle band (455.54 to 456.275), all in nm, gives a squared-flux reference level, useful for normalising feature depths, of 279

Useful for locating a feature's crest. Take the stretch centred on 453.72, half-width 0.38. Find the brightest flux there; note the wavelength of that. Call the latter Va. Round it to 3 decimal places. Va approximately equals 453.918 nm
